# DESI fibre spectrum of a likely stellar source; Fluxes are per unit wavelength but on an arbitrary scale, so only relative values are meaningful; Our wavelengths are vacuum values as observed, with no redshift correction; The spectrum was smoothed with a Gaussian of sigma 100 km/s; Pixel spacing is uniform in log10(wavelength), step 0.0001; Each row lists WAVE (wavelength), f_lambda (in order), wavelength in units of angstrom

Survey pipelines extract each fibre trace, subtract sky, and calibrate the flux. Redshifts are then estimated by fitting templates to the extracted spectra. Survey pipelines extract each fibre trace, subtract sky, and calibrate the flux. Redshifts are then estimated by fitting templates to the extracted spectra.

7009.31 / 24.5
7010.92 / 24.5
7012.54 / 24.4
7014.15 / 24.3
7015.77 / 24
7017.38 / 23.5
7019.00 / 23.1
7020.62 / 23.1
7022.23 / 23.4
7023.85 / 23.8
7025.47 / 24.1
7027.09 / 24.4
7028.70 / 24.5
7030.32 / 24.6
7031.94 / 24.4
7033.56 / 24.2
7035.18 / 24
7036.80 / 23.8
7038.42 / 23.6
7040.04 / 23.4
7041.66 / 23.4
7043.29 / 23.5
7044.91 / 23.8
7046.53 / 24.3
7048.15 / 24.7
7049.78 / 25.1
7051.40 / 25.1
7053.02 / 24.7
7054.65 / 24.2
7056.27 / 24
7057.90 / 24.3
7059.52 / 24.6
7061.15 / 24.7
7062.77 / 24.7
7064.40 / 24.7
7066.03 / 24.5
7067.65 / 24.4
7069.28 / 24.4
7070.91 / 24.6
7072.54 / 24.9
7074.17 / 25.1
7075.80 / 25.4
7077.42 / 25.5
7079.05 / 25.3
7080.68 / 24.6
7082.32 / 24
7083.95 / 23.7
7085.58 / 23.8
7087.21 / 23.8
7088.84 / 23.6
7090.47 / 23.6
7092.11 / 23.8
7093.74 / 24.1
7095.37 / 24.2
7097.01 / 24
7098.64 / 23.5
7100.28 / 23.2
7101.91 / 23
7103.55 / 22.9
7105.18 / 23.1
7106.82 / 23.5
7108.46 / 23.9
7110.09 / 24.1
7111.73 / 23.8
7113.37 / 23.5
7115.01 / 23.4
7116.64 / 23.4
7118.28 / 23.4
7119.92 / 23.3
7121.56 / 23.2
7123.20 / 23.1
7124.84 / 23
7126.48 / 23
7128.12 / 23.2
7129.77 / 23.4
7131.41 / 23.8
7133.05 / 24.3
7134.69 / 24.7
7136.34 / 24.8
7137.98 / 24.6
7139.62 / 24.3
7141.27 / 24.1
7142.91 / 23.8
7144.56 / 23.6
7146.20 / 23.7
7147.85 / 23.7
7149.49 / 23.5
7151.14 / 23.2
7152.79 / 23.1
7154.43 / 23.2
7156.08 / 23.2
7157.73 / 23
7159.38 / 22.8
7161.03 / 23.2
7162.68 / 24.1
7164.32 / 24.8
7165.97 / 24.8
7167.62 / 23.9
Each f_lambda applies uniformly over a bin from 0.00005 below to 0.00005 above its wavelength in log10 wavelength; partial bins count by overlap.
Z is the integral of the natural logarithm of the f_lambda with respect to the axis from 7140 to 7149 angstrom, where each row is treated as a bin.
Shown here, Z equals 29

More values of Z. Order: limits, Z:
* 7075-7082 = 23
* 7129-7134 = 16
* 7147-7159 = 38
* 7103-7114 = 35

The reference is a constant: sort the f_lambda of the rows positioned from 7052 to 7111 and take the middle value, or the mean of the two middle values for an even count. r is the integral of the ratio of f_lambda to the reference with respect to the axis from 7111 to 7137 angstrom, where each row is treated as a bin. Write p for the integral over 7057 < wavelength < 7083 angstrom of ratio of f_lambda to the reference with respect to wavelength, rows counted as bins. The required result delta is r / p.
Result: 0.95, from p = 26.6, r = 25.4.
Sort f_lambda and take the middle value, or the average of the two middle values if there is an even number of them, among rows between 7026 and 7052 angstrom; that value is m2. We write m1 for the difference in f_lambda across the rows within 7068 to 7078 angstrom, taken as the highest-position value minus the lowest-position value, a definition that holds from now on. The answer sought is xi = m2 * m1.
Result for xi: 27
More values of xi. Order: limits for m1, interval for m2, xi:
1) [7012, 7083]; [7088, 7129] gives -9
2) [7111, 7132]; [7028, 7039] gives 0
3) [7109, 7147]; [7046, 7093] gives -10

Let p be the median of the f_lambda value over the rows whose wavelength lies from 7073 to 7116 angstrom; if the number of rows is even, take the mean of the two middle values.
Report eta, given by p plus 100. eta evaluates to 124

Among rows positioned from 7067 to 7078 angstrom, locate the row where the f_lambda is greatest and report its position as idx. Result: 7077.42 angstrom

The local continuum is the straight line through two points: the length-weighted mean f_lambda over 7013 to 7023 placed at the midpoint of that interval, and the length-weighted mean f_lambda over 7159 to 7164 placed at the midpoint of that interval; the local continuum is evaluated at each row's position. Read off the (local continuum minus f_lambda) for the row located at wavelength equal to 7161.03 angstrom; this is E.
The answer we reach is 0.4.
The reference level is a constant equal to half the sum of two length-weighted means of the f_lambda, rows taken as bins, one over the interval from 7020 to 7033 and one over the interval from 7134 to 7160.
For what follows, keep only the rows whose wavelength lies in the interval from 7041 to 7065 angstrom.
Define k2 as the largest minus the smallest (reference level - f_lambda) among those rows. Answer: 1.70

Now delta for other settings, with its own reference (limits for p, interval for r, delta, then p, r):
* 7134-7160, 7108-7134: 0.99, 25.5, 25.3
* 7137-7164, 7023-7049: 0.98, 26.4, 25.9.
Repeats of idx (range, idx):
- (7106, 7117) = 7110.09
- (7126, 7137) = 7136.34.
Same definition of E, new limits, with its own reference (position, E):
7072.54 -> -1.3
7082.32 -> -0.4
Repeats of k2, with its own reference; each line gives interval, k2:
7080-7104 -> 1.70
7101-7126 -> 1.20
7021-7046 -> 1.20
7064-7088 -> 1.80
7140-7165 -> 2.00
